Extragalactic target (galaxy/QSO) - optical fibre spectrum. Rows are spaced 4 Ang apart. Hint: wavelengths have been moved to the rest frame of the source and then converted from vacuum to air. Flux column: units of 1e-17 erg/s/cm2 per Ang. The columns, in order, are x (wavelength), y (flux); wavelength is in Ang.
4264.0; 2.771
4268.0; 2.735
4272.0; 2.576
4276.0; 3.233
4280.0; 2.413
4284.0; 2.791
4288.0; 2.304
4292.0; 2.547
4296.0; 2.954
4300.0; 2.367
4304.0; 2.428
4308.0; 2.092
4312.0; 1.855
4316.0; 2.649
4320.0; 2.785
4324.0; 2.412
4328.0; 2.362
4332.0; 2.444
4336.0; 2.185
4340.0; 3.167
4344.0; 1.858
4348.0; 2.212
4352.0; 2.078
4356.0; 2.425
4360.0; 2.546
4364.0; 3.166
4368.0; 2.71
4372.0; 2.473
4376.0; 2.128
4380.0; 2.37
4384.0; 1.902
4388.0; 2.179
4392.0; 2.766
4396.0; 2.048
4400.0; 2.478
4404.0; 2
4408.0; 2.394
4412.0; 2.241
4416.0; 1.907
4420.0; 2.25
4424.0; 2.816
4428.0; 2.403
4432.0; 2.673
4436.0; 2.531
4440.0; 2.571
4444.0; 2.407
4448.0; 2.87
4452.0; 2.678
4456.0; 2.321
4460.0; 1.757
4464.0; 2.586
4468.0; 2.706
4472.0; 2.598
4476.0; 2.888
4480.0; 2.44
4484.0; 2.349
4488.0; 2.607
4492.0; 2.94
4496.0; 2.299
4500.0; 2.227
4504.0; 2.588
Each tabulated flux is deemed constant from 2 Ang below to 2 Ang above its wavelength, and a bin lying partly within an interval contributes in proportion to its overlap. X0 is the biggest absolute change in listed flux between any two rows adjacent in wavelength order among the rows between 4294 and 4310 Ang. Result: 0.59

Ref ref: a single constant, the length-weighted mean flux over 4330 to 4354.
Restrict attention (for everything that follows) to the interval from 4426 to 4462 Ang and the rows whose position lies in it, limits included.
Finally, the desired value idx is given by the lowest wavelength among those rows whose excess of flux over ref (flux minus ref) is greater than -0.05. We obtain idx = 4428.0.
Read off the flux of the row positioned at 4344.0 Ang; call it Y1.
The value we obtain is 1.858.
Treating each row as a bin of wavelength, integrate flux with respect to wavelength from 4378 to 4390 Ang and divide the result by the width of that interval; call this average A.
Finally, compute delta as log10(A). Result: 0.333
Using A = 2.15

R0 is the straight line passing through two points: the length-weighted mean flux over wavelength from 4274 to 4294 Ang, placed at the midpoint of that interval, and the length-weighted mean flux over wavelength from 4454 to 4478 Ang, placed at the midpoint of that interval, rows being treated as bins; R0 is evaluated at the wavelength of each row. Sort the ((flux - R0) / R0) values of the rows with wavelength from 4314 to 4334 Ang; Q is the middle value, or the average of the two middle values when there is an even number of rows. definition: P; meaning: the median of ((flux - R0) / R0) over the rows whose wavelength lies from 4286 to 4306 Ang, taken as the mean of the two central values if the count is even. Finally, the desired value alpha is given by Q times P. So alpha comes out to 0.0050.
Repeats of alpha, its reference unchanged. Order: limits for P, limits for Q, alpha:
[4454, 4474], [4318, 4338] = -0.0034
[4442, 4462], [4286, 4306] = 0.0029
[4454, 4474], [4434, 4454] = 0.0012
